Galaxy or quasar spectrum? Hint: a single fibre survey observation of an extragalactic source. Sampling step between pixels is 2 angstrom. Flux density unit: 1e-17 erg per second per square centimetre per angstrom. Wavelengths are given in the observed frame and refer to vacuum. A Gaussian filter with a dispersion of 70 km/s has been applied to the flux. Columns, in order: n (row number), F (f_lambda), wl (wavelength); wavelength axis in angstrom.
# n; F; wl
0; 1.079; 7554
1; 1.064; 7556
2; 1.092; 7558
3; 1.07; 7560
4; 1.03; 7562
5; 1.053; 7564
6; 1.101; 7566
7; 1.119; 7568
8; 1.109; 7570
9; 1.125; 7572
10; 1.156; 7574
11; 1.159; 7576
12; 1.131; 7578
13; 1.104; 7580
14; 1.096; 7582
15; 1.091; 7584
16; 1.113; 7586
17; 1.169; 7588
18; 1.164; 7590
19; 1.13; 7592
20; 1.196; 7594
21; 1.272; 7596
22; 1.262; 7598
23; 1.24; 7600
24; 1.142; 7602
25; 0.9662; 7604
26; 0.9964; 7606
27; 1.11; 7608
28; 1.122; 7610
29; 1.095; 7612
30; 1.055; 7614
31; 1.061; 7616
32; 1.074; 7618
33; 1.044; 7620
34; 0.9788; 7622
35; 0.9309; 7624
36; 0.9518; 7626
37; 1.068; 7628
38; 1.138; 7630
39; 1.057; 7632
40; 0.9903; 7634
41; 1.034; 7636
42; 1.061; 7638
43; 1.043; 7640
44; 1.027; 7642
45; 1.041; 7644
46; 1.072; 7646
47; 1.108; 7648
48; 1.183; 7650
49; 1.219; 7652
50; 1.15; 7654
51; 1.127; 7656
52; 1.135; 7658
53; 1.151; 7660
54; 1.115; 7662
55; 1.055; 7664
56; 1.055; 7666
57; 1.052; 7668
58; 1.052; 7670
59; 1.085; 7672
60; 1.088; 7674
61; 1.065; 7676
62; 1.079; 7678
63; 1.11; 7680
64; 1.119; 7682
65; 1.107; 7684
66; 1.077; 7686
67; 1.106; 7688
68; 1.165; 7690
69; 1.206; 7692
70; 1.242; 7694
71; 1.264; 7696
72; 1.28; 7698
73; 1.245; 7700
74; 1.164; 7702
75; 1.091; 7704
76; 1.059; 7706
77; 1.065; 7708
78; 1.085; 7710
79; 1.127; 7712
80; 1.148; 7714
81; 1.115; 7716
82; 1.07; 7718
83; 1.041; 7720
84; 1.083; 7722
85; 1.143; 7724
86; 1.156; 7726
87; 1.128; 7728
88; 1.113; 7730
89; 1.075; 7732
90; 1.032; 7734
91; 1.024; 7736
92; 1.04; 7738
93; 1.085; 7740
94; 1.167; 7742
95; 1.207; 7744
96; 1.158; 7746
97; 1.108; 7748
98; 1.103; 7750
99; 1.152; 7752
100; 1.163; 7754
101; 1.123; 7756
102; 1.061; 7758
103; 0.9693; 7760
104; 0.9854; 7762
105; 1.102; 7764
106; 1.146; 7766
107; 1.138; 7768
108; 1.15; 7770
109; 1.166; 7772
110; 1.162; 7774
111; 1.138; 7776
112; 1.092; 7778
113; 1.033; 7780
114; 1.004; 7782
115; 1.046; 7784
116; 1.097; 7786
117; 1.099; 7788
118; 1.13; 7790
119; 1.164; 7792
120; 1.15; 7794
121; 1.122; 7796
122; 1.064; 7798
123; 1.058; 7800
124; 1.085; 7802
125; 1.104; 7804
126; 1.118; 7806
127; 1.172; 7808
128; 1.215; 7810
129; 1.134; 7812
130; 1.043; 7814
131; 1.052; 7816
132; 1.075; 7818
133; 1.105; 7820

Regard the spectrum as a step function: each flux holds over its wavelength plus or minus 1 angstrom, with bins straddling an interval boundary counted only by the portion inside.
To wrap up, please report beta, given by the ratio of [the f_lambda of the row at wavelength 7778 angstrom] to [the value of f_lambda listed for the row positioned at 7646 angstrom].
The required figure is 1.02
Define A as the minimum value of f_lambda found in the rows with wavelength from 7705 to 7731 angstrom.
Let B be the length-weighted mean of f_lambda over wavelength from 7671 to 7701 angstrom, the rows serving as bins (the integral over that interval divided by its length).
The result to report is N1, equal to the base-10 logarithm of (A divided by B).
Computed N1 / -0.043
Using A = 1.041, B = 1.15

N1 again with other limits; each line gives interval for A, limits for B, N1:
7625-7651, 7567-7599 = -0.082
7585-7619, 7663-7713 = -0.065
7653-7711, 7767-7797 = -0.024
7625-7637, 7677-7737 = -0.072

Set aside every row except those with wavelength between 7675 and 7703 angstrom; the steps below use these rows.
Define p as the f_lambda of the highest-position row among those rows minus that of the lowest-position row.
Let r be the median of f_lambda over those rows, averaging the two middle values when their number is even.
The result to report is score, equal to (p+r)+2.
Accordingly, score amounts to 3.24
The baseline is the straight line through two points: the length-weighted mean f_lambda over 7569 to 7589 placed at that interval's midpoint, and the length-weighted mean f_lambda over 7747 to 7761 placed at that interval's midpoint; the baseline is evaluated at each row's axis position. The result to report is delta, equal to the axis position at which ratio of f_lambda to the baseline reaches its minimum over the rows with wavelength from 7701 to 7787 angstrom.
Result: 7760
